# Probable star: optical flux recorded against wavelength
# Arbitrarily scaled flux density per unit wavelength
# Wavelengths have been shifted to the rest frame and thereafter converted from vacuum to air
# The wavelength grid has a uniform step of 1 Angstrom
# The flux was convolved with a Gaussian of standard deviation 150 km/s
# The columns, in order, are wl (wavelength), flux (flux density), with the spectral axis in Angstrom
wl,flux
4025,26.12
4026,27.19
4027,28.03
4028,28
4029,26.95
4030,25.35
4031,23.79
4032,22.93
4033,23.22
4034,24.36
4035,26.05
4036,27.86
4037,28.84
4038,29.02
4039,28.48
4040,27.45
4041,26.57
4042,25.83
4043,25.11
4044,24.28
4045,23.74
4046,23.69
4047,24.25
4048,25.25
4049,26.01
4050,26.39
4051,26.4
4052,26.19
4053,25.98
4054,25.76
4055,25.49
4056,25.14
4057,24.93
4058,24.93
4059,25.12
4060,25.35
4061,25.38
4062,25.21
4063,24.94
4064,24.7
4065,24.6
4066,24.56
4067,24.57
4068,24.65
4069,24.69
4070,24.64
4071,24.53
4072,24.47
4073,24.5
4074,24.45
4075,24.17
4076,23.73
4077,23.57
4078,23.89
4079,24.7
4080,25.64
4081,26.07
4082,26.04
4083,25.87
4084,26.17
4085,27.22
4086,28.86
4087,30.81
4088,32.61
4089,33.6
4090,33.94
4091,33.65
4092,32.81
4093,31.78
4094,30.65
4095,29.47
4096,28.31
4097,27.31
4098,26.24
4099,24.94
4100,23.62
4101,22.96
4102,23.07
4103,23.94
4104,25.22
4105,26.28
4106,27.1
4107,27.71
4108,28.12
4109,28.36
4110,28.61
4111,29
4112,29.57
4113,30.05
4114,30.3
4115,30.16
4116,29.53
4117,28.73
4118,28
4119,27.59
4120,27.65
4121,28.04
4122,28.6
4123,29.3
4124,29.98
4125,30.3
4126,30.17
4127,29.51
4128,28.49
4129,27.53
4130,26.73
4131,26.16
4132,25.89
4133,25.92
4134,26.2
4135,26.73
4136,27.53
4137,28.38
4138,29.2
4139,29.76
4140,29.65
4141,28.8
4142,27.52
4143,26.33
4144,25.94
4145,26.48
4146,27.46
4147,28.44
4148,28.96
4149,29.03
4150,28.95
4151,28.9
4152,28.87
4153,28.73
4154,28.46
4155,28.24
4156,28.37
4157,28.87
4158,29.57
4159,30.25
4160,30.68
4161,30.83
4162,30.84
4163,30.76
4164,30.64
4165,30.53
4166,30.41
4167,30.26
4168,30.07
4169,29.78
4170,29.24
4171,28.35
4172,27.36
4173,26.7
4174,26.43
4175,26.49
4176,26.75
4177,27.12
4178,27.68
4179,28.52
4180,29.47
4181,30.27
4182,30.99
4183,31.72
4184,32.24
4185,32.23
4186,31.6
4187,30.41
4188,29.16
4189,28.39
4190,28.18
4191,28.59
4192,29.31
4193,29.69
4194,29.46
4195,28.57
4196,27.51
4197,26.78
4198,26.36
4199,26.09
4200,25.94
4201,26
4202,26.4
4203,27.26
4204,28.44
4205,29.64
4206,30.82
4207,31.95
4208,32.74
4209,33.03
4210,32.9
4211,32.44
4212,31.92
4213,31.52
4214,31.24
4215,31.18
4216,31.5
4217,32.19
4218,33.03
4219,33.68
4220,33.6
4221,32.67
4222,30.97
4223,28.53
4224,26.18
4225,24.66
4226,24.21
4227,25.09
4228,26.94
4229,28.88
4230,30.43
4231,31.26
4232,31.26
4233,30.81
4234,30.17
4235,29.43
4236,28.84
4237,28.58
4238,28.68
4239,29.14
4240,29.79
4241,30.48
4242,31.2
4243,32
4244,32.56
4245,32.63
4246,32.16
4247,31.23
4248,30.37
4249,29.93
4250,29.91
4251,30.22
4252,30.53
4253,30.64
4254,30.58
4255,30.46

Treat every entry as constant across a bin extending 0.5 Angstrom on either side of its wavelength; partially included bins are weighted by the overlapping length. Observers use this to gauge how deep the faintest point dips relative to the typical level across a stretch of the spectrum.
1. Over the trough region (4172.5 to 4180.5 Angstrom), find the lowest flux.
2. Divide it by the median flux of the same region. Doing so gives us 0.981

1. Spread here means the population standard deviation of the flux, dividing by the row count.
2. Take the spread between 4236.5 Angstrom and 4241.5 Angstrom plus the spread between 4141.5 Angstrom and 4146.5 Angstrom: 1.35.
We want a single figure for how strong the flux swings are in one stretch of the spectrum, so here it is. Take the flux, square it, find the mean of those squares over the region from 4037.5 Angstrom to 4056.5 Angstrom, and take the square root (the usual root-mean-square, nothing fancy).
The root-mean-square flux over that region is 25.9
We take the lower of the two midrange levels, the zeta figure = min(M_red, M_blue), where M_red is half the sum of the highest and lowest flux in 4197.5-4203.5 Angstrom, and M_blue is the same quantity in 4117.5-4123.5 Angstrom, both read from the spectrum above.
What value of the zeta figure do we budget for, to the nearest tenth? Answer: 26.6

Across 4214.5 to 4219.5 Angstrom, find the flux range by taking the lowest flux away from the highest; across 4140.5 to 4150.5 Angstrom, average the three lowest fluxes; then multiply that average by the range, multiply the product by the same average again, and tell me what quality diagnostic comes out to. 1723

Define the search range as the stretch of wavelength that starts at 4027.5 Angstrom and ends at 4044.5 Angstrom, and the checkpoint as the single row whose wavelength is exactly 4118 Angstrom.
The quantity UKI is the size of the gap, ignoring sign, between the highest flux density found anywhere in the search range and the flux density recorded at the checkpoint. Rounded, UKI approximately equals 1.0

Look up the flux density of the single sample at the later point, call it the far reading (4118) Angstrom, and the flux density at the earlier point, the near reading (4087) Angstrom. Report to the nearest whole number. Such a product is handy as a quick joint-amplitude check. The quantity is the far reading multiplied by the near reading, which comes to 863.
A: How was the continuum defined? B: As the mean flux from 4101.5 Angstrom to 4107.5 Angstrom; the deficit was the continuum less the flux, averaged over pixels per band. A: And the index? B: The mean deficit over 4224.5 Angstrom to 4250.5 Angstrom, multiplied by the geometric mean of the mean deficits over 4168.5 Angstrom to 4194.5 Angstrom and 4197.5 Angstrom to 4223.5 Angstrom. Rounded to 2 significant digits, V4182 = -17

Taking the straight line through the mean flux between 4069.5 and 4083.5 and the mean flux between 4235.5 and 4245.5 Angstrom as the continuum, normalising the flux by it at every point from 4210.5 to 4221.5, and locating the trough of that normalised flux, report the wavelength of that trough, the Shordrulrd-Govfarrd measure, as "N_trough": 4215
